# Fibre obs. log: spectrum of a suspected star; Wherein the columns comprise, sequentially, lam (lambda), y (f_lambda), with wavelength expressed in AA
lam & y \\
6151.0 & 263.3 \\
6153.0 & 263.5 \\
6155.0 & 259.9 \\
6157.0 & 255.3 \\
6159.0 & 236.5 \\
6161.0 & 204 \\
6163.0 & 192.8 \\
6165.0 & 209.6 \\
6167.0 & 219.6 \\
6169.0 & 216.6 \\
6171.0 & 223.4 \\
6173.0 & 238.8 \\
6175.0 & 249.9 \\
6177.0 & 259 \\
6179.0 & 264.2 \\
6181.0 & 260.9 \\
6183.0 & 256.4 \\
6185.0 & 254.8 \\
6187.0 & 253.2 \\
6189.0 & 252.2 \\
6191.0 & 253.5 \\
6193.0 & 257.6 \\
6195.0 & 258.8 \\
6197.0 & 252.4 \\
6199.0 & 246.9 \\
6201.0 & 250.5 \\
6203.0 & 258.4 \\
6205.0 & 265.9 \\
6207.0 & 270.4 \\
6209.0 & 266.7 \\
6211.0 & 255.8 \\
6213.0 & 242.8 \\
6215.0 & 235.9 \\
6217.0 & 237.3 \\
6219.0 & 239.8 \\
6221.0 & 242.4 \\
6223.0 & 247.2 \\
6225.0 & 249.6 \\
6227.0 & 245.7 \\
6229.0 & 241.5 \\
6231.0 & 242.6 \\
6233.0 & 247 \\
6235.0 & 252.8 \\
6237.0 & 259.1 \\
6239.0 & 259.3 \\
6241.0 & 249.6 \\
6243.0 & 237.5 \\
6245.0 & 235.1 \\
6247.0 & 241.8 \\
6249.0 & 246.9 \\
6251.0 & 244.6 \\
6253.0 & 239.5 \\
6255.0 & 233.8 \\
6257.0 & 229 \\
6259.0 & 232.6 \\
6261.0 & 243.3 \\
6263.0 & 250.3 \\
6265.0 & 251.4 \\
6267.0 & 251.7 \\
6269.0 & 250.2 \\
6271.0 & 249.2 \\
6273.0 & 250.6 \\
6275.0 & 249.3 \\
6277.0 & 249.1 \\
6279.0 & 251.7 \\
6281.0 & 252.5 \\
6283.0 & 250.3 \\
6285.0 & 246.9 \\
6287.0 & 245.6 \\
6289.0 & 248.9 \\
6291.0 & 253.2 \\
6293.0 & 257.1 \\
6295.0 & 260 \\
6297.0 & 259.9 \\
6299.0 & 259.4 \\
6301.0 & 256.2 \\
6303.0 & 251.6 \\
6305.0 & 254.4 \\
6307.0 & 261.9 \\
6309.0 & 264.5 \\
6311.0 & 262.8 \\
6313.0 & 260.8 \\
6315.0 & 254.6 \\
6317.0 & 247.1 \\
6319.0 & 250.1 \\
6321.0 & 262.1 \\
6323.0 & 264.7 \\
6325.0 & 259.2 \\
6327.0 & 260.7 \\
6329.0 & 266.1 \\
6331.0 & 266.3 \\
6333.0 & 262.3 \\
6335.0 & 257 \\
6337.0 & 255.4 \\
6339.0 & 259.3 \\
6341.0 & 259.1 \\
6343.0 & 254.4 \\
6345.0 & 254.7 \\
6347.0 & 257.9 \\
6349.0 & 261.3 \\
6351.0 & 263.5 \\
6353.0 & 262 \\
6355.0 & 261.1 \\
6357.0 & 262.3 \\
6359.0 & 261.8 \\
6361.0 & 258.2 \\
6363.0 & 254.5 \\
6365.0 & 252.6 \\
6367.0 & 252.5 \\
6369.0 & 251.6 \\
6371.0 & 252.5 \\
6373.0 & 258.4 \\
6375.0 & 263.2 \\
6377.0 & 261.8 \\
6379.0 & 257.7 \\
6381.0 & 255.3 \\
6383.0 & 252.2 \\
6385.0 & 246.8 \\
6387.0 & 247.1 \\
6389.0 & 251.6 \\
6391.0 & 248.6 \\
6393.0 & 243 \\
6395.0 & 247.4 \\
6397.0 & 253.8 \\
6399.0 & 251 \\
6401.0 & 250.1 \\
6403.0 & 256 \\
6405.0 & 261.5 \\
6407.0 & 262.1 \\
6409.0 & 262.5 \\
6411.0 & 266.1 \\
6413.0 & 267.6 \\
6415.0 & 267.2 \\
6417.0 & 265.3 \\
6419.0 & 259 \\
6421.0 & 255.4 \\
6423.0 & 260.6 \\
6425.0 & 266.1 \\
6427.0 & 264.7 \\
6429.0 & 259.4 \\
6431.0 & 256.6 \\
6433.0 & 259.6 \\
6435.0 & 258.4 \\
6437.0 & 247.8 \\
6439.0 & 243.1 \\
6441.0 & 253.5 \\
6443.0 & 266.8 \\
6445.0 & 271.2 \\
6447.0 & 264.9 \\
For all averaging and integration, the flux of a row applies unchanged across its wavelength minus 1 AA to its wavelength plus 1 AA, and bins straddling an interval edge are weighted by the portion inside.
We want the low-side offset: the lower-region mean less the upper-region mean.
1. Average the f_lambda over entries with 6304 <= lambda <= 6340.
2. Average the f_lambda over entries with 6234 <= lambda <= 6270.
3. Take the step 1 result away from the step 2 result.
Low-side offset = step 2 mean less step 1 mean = -14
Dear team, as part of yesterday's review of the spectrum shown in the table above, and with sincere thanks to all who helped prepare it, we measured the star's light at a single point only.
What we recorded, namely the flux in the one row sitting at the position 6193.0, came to 257.6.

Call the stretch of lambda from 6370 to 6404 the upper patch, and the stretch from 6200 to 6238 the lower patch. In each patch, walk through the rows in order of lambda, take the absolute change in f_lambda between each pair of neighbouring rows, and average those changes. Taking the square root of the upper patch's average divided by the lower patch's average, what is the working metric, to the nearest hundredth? 0.85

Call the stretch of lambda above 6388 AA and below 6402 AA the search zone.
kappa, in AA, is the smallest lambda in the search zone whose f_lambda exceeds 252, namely 6397.0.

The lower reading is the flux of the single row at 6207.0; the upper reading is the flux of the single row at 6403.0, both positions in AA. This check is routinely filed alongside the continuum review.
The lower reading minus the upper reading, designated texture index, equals 14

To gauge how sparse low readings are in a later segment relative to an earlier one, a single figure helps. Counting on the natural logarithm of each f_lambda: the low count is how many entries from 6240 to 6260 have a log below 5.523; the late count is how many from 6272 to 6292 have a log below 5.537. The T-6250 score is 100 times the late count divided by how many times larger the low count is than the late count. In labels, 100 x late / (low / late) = 1000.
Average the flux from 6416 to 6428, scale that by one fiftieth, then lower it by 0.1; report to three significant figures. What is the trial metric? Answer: 5.14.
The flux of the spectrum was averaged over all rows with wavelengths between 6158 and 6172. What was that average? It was 215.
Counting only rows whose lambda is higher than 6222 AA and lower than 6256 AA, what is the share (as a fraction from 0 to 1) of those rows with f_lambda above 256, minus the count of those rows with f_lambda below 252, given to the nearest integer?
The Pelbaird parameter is -14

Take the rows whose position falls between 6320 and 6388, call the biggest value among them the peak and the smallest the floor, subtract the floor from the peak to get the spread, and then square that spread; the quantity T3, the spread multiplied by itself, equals 380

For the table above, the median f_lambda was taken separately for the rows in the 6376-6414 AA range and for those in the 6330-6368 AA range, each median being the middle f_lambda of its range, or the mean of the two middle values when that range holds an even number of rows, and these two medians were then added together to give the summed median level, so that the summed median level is 513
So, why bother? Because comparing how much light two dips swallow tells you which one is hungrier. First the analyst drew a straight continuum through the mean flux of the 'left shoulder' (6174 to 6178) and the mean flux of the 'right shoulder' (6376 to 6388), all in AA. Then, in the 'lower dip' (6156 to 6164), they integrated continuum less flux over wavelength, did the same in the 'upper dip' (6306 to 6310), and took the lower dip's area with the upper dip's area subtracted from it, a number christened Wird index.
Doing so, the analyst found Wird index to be 296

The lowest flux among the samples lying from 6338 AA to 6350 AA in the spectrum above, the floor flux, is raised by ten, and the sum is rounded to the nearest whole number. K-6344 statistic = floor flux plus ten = 264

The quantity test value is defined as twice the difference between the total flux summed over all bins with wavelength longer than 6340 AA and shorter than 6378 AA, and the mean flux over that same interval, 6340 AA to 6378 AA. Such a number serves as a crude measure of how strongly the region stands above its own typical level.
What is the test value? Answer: 9291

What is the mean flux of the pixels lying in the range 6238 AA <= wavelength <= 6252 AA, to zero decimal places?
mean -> 245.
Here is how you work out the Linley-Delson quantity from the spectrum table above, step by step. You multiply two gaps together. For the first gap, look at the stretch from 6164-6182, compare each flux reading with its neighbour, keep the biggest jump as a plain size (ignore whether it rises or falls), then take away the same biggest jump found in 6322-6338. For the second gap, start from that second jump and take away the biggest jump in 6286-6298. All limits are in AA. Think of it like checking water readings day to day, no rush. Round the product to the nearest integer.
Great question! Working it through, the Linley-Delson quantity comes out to 12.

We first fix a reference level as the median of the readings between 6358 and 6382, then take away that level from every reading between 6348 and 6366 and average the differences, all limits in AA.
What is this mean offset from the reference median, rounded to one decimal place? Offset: 3.2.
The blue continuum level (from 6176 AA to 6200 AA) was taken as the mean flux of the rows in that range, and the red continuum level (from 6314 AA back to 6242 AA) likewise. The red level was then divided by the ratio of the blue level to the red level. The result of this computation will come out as 243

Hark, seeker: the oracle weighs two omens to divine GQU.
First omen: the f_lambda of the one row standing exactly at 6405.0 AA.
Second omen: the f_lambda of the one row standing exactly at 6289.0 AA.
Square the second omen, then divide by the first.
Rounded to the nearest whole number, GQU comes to 237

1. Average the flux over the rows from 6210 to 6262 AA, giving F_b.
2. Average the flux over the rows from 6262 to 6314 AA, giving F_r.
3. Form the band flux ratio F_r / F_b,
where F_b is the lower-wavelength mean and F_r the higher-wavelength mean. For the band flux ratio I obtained 1.042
